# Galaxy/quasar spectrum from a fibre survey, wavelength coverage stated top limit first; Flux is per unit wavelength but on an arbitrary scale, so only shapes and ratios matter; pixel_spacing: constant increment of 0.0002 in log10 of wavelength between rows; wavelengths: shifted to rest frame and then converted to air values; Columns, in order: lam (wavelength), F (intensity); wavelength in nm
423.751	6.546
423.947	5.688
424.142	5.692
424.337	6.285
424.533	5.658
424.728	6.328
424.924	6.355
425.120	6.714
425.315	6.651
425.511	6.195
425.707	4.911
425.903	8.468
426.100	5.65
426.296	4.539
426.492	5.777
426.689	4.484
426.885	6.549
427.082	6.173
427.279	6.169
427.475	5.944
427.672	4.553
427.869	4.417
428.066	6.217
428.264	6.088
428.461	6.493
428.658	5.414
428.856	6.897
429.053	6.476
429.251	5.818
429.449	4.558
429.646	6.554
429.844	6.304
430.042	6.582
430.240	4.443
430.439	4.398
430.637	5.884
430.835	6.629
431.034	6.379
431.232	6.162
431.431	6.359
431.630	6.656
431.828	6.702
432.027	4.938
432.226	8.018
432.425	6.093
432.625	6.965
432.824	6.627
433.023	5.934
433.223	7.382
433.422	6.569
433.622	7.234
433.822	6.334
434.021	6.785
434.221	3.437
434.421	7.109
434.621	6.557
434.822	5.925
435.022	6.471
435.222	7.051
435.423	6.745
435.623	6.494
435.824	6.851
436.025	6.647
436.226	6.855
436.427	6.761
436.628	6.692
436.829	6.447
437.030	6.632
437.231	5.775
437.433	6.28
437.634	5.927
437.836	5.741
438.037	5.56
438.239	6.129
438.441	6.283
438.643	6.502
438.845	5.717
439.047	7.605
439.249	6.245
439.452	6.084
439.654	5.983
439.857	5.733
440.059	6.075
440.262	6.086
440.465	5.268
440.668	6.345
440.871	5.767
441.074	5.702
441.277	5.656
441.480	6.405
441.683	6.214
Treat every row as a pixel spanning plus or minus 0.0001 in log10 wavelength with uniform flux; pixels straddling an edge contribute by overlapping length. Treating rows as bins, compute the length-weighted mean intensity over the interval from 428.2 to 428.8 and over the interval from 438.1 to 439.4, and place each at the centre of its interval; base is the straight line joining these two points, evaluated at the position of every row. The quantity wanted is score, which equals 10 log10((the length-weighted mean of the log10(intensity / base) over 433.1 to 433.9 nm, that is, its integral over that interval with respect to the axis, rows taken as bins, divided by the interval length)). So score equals -13.7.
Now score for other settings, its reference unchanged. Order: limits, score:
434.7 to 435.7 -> -17.5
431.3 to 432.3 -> -17.6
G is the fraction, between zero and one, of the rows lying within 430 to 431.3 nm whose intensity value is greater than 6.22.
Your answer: 0.4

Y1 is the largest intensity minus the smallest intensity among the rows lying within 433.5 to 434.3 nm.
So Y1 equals 3.8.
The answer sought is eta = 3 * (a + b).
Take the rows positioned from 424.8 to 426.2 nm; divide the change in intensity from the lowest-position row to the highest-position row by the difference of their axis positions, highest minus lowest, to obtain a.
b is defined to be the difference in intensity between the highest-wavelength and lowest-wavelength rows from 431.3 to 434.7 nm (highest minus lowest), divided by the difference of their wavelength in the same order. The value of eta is -1.6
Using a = -0.6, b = 0.06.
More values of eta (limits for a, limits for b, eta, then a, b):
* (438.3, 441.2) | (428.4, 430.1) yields -0.5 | -0.2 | 0.06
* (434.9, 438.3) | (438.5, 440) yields -2.2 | -0.1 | -0.63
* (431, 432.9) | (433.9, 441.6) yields 0.3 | 0.1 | -0.05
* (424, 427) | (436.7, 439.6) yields 0.5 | 0.3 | -0.14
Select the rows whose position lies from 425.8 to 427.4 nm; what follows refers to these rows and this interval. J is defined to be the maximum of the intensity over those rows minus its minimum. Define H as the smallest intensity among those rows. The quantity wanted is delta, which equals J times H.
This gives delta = 18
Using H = 4.484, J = 4.0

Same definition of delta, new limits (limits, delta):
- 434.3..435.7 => 7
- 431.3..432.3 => 15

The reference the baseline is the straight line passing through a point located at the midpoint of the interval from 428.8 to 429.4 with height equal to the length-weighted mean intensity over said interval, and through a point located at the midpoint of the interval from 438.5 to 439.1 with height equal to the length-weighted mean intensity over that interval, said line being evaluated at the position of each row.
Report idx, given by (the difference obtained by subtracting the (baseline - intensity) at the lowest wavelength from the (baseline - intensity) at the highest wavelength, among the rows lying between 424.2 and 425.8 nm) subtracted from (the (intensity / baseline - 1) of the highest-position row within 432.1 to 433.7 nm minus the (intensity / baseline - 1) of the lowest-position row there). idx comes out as -1.5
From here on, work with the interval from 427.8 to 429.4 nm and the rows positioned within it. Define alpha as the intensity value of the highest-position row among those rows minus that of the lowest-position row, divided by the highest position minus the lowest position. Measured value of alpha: 1.0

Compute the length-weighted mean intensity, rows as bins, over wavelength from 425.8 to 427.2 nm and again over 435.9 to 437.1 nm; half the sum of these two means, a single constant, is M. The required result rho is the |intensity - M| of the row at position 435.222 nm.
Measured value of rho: 0.7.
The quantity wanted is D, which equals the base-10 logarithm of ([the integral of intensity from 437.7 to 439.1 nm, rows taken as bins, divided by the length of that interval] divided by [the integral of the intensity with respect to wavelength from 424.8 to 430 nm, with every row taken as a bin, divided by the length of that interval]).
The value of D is 0.02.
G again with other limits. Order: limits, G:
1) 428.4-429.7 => 0.6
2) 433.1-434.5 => 0.9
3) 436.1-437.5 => 0.9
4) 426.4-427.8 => 0.1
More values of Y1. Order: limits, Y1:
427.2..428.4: 1.8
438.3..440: 1.9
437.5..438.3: 0.6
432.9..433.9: 1.4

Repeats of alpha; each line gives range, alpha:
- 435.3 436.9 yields -0.2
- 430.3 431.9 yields 1.7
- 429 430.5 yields -1.5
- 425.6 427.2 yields 0.9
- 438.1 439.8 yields -0.1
